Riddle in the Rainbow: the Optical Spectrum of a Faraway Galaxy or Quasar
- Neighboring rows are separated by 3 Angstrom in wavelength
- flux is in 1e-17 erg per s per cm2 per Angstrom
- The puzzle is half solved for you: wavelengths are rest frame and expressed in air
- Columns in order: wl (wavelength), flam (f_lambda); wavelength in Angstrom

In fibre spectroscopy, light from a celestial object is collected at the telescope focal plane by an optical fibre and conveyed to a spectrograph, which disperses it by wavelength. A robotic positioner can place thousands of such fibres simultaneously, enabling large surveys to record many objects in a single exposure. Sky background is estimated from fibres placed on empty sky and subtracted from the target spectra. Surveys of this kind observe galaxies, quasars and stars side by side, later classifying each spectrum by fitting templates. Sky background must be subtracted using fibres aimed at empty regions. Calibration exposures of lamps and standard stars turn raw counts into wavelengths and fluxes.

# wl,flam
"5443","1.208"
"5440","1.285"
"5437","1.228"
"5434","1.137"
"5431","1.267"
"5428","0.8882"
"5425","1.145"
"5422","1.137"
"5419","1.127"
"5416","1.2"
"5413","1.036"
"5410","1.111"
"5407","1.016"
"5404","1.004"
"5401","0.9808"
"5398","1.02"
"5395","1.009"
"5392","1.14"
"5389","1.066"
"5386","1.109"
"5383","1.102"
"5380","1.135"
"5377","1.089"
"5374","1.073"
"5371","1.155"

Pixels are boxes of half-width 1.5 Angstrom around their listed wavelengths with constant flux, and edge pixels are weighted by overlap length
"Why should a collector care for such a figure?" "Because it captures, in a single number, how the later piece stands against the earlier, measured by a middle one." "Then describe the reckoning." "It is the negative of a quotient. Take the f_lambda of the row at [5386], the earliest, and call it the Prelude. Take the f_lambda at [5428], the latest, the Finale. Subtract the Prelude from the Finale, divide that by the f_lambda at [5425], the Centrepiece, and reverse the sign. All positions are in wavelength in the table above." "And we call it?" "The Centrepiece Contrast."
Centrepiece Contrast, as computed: 0.19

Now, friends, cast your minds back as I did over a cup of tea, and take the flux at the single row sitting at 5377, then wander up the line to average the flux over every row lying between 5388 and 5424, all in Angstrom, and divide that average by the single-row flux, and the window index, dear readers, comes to 0.98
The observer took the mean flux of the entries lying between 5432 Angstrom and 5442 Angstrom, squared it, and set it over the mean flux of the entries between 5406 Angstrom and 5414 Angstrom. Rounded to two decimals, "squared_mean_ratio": 1.40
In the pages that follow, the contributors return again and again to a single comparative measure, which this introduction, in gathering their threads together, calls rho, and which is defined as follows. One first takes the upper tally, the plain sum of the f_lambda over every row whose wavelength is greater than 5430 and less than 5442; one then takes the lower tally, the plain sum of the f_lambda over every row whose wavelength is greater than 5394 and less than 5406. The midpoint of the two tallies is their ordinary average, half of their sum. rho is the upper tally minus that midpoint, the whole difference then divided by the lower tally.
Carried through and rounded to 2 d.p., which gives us 0.11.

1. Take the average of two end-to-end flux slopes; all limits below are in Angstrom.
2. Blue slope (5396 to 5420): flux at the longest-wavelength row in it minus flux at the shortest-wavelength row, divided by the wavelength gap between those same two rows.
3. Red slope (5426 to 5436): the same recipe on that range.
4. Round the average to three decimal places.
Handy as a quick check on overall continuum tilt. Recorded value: 0.023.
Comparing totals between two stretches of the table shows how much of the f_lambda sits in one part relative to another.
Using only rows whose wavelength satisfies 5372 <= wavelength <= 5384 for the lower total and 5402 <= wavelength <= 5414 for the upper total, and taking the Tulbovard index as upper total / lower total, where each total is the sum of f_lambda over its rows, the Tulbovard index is 0.95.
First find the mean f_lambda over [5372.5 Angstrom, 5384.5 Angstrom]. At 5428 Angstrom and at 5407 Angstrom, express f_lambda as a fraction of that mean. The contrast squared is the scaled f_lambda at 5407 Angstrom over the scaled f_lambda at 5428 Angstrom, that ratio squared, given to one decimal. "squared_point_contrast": 1.3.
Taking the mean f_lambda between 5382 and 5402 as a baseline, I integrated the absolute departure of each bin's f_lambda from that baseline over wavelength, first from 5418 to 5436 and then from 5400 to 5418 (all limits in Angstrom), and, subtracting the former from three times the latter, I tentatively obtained 1.5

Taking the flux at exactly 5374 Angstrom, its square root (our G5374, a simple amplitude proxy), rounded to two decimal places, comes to 1.04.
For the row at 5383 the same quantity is 1.05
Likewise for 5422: 1.07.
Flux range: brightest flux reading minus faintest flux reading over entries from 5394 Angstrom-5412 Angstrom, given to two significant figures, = 0.13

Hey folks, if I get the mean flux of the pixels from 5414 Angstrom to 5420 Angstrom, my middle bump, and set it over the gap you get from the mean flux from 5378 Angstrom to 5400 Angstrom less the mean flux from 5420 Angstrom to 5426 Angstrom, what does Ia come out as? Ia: -20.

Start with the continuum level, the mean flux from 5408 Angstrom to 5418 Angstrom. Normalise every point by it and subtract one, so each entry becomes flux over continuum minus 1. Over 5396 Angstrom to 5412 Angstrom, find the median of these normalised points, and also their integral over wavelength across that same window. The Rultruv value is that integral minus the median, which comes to -1.1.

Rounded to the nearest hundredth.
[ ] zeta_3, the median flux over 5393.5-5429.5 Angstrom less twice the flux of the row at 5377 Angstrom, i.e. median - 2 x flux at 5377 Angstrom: -1.15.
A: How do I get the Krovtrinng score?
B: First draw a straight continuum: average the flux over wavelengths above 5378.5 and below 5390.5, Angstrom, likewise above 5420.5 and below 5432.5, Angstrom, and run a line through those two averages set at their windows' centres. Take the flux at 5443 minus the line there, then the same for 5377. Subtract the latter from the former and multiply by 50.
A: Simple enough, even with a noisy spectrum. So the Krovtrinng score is 5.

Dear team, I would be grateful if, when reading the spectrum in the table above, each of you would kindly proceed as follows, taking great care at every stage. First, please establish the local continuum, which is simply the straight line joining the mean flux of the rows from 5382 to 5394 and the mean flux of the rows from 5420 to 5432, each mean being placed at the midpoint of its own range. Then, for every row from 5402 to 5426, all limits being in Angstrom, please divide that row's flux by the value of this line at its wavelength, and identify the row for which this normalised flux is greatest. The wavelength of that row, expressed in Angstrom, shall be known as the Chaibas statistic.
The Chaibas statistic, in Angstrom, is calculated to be 5416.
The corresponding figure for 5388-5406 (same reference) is 5392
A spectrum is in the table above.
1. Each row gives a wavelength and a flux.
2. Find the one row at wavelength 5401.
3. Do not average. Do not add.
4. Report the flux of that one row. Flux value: 0.9808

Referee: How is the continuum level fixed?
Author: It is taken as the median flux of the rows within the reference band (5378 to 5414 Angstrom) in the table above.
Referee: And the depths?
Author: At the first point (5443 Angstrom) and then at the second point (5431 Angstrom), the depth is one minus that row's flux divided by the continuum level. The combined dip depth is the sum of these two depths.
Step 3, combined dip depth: -0.35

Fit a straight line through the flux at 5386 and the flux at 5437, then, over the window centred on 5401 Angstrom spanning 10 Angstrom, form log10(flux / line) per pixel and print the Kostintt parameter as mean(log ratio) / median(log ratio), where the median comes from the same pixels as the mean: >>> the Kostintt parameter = 0.97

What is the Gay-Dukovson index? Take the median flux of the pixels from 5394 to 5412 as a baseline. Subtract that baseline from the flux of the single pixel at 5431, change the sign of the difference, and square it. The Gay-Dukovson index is 0.065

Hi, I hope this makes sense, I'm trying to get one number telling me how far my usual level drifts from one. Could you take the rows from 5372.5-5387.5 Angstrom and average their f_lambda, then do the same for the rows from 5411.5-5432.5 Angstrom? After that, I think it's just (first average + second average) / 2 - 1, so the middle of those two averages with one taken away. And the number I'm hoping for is 0.11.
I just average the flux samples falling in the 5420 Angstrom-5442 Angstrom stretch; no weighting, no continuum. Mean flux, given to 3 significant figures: 1.16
